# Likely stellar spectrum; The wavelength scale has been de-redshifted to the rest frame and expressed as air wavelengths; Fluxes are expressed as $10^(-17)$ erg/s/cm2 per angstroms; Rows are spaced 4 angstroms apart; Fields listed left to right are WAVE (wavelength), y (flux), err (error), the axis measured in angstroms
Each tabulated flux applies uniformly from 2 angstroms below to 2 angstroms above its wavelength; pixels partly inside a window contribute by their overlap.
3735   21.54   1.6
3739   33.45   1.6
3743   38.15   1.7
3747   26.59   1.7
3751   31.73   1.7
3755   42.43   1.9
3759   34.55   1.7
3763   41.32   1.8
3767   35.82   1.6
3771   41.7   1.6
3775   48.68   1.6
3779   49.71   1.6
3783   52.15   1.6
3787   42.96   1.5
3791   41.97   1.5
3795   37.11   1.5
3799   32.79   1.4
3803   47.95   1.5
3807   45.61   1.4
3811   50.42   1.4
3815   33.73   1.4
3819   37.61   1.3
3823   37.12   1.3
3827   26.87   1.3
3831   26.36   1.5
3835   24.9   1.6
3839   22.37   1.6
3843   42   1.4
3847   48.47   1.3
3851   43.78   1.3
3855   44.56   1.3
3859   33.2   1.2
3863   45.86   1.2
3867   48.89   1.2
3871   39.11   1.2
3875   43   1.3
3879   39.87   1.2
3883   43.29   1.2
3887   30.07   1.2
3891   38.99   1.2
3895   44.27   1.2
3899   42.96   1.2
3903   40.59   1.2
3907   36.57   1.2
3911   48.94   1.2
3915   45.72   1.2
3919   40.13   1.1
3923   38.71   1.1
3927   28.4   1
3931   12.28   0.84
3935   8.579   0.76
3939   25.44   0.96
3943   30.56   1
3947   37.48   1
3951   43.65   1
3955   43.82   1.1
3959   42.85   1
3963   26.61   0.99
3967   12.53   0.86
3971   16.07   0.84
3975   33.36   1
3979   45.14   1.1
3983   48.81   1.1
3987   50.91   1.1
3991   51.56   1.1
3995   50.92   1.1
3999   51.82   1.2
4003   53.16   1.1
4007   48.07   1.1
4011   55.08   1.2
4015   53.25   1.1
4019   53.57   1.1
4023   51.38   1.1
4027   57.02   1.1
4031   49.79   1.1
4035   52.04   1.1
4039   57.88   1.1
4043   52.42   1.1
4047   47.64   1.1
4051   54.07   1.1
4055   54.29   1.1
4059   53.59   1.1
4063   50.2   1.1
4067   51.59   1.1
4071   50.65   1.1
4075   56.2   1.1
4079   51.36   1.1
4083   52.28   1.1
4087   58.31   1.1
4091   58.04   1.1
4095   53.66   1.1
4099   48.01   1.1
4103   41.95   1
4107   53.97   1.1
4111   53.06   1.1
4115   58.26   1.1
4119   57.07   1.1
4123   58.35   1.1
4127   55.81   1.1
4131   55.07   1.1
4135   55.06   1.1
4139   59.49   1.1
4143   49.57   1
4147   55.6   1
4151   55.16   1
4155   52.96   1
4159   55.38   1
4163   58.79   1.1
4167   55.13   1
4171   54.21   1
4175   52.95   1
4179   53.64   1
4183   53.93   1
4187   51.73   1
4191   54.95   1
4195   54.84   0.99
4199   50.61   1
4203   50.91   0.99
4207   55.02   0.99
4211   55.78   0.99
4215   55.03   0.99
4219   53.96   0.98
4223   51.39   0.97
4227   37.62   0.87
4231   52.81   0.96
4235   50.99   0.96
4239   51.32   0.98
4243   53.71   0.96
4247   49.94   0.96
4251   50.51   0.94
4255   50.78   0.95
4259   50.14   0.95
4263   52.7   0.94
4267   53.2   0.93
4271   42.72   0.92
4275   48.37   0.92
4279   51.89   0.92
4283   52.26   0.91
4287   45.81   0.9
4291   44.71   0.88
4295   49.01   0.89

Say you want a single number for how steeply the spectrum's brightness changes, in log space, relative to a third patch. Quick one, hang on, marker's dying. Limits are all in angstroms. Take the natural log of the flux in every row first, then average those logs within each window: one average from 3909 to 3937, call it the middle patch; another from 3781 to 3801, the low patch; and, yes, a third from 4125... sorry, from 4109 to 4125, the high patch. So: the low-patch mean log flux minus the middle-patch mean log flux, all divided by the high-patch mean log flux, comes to 0.10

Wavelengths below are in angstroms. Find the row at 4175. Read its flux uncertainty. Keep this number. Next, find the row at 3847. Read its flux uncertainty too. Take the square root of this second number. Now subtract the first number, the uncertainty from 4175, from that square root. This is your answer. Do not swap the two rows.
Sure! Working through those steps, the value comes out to 0.14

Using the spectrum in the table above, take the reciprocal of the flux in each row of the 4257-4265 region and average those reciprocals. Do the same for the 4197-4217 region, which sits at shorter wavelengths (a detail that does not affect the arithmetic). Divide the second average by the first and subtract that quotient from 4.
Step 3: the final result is 3.0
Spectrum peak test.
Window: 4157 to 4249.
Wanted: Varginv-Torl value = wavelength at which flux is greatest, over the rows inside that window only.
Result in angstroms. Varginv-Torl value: 4163 angstroms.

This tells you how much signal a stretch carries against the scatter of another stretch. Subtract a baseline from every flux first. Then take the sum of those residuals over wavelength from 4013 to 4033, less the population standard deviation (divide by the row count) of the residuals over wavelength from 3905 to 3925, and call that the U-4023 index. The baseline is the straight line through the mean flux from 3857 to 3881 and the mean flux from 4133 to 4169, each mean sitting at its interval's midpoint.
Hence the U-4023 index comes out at 15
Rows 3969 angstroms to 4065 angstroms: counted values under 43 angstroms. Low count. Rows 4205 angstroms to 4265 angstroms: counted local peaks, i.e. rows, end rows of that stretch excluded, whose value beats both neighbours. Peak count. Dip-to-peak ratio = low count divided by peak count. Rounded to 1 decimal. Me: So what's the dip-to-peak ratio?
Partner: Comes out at 0.5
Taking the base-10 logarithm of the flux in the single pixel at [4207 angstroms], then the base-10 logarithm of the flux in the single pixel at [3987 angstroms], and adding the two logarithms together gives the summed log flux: 3.45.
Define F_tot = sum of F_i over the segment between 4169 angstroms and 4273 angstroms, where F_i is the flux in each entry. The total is 1345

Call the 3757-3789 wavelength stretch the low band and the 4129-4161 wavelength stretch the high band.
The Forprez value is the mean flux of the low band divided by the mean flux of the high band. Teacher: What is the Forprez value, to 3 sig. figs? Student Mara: 0.791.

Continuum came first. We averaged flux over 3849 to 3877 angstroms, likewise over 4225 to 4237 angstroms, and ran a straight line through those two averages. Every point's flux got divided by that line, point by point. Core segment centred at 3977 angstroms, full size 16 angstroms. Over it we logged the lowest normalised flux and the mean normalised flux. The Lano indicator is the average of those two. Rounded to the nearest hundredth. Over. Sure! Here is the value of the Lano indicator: 0.59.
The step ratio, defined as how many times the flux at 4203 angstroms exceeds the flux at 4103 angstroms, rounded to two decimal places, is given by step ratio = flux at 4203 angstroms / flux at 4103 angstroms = 1.21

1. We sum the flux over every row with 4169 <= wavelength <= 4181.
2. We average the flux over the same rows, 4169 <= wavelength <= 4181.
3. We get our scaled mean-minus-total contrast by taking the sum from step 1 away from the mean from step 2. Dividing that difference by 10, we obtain -10.7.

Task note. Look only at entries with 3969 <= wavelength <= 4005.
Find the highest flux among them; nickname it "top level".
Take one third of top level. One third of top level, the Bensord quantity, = 17.7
